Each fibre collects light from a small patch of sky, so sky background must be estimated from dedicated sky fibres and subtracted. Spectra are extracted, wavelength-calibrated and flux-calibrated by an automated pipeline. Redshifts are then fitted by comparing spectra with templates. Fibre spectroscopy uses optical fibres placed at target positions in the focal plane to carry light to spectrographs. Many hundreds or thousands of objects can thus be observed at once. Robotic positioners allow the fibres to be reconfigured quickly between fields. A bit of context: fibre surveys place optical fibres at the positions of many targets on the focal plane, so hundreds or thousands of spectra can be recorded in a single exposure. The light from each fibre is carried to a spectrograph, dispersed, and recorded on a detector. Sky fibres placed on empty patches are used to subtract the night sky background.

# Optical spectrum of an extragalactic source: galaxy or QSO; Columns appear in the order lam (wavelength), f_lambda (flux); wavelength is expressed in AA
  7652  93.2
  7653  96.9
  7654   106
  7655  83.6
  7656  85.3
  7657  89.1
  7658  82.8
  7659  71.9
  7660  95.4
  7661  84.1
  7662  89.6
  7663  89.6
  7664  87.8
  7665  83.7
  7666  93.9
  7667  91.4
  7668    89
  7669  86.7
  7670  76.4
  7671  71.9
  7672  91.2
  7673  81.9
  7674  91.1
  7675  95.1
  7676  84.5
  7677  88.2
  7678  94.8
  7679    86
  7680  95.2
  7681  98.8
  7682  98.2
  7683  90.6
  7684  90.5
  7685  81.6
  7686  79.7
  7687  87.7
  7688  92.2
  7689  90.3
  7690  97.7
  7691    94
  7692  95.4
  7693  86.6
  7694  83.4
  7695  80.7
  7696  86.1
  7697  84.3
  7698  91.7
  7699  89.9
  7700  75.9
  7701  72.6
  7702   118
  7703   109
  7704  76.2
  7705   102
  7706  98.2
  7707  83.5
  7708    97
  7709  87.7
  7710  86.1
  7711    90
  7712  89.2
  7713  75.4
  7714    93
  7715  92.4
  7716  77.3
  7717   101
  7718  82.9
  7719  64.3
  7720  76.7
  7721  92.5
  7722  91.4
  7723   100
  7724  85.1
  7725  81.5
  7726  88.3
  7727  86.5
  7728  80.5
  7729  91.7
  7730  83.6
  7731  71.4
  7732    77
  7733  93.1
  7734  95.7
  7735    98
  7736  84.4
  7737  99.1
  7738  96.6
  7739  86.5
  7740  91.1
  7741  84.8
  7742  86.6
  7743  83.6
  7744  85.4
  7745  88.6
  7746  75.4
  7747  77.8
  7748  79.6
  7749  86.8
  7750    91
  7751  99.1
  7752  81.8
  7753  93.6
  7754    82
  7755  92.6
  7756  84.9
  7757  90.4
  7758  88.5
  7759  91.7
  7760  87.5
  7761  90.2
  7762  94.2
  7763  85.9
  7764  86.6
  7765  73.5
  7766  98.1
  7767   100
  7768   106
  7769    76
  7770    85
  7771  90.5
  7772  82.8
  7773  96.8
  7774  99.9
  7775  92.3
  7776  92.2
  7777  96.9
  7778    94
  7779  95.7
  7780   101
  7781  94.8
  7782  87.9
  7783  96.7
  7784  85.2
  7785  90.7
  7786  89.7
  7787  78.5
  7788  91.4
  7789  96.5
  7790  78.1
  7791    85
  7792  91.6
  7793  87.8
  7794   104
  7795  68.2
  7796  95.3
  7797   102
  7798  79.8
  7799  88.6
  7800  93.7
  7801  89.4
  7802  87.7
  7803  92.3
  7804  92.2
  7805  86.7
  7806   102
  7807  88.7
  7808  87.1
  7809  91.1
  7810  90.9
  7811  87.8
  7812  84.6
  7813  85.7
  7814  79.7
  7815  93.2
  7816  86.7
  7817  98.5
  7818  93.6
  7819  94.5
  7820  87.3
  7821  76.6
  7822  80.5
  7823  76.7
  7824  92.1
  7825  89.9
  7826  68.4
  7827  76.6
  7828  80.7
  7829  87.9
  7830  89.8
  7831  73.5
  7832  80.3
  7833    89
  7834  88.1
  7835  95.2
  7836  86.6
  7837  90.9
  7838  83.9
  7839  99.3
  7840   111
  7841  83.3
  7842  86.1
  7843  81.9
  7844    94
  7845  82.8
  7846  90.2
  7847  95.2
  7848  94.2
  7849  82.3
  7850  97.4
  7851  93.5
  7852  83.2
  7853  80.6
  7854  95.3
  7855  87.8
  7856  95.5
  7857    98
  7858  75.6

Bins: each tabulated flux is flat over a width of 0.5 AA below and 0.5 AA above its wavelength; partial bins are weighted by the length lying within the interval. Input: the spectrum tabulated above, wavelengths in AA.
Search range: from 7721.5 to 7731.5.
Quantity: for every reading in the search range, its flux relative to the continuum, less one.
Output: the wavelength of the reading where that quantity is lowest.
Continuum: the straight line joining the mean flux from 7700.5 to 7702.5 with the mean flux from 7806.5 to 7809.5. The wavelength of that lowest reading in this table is 7731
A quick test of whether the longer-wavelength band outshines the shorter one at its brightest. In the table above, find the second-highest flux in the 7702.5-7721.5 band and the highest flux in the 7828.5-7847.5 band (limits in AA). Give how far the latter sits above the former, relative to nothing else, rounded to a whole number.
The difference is 9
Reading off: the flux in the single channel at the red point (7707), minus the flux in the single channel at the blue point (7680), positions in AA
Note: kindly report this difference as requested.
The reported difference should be -12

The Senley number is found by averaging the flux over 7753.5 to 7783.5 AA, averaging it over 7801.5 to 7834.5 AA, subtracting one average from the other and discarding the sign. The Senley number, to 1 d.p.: 4.5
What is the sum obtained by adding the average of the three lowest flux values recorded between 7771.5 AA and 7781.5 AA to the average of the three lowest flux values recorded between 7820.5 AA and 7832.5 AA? 162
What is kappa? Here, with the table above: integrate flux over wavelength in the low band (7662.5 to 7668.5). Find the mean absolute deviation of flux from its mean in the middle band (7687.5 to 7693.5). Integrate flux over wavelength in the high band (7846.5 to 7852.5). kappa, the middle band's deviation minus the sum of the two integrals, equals -1078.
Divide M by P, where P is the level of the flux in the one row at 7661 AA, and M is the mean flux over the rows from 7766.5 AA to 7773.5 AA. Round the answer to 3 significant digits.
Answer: 1.08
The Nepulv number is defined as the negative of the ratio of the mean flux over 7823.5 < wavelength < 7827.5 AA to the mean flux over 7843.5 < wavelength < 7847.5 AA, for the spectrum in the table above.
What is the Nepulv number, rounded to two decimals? -0.90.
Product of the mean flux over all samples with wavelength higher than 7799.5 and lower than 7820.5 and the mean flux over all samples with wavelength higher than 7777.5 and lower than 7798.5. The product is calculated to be 8131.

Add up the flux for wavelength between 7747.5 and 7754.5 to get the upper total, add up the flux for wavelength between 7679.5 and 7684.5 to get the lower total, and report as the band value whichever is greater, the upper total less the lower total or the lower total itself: 473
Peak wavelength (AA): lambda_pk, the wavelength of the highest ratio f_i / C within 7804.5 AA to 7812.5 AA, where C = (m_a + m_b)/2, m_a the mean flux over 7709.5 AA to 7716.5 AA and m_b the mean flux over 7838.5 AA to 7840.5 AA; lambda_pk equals 7806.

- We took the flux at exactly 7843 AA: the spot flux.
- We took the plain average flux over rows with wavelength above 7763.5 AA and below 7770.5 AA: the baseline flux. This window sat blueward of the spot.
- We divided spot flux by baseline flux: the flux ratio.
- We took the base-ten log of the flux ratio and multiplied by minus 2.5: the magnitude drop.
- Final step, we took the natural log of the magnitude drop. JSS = -2.4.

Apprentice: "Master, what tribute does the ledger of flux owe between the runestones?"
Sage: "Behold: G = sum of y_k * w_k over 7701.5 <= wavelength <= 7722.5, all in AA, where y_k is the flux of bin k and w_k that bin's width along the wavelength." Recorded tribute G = 1884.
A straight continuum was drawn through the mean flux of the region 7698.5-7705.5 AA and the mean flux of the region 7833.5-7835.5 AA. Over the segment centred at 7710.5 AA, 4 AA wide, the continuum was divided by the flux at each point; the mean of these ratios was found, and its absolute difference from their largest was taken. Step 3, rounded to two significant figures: 0.026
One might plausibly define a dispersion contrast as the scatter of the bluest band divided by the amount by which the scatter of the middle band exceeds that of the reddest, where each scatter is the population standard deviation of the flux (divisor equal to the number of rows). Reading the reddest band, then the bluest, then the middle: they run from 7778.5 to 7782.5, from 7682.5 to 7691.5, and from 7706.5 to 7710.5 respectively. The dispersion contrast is 12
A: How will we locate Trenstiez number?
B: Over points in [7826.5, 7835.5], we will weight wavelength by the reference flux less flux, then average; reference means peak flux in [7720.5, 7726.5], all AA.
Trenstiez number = 7830.4 AA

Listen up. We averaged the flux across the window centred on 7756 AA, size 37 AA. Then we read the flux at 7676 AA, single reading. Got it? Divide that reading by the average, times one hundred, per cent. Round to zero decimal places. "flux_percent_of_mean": 96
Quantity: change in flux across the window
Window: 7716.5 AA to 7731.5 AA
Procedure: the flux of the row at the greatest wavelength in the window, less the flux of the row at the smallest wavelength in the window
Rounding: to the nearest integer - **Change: -30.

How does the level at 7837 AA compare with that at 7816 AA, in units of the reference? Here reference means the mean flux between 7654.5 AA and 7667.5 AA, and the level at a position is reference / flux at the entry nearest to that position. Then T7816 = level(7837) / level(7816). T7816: 0.95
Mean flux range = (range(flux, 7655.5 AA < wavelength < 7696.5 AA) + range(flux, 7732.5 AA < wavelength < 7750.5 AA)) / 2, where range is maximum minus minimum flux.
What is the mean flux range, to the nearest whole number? 25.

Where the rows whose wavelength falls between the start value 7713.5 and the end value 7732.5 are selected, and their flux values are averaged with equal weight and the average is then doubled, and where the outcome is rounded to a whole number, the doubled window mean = 170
